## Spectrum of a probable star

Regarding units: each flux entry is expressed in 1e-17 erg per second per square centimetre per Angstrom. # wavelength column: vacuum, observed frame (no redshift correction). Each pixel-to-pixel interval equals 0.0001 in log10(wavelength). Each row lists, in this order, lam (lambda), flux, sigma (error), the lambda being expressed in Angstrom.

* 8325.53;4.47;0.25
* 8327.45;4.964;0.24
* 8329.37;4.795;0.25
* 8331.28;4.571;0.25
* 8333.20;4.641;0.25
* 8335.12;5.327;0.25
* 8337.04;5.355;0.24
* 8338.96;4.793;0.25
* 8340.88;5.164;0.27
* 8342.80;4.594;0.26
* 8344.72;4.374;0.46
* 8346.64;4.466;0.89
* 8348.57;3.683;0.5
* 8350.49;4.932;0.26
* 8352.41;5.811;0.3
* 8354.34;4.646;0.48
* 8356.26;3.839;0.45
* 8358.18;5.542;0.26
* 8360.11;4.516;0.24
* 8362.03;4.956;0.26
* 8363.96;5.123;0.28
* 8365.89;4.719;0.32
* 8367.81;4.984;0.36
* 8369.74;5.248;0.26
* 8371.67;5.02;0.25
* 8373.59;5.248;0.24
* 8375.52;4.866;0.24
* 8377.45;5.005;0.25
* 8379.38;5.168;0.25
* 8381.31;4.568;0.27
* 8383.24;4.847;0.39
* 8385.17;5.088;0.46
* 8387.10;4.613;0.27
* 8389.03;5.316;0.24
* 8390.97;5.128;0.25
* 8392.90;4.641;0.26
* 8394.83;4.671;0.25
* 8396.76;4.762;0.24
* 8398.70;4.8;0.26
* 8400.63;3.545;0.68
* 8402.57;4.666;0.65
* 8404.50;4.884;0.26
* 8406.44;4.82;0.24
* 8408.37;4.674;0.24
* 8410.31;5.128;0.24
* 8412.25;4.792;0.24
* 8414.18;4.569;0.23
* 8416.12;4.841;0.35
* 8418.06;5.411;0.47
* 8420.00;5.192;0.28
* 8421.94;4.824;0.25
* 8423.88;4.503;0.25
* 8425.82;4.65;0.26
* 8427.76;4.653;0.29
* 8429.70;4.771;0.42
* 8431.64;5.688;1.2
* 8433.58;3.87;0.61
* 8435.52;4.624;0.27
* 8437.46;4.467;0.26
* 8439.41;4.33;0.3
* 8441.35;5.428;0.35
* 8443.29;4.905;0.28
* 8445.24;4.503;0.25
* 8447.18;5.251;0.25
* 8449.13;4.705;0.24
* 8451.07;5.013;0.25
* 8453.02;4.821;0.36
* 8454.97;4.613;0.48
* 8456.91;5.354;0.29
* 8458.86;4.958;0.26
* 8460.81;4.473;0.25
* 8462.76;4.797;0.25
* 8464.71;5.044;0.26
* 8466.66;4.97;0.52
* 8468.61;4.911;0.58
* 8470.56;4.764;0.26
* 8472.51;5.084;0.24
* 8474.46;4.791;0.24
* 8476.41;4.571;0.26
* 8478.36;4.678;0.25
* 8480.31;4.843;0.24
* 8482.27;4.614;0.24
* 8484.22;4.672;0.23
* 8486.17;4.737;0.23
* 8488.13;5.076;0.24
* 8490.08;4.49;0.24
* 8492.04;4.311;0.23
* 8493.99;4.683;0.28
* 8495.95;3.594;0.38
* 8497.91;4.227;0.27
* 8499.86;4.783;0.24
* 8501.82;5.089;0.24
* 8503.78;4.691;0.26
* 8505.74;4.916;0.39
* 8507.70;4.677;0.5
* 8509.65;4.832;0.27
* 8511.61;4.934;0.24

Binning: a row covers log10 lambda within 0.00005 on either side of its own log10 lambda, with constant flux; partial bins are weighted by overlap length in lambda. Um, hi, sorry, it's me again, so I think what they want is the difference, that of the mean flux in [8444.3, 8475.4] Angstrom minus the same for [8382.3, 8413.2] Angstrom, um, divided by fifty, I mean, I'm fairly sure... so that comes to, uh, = 0.0021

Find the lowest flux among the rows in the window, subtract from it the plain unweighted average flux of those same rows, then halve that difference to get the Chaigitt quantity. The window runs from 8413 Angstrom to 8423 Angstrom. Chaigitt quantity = -0.20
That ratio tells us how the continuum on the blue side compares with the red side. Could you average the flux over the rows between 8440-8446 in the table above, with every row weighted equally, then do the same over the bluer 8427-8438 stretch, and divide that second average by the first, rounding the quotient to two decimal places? 0.95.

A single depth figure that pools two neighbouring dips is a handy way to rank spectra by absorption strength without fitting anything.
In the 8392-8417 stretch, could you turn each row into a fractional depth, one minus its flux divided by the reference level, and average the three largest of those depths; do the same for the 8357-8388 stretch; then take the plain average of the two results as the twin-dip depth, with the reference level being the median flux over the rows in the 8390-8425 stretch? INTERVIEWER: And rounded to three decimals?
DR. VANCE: 0.081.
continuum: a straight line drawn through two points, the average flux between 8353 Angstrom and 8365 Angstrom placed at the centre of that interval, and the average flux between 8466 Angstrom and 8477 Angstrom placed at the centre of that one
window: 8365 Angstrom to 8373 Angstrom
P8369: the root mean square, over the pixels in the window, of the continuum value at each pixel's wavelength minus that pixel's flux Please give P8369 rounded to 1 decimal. 0.3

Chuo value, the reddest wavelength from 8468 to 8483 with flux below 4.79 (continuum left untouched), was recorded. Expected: 8482.27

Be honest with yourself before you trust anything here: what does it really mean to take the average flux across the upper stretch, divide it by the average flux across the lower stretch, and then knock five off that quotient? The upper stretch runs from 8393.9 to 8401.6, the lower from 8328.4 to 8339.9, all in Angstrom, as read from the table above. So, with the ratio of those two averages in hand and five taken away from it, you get -4.10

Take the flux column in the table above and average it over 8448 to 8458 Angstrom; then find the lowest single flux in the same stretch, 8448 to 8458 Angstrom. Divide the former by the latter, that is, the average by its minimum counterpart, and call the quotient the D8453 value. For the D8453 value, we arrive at 1.06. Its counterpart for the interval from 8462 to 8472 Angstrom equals 1.03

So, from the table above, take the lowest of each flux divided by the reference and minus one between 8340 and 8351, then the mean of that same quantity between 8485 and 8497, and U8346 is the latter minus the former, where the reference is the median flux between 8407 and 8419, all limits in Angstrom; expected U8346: 0.17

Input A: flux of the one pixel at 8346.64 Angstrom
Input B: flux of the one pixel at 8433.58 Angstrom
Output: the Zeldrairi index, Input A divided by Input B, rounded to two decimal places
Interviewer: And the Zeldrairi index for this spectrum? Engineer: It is 1.15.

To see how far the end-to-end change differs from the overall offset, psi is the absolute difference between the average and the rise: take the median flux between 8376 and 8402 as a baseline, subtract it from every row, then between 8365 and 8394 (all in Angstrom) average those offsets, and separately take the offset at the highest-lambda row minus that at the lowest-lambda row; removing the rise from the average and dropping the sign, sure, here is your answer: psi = 0.24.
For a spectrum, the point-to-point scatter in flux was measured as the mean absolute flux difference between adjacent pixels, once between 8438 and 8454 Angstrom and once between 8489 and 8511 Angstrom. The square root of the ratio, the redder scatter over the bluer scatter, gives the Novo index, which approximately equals 0.87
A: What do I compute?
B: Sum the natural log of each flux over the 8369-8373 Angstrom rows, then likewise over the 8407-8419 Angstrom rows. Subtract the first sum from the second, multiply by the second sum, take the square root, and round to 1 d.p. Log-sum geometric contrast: 7.7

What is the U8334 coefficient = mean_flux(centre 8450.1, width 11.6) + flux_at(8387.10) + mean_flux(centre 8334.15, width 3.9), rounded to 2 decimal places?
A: 14.41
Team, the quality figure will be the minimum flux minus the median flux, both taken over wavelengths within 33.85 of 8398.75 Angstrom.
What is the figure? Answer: -1.3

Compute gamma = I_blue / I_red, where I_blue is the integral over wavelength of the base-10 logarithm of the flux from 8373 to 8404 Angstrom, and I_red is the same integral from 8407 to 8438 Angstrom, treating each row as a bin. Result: 1.00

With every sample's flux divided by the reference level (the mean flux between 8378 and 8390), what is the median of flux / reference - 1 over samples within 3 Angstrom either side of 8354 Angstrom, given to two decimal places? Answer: -0.06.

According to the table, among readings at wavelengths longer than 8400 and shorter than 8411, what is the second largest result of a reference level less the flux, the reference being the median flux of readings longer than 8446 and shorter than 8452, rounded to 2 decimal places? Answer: 0.35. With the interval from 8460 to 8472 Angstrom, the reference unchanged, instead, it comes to 0.25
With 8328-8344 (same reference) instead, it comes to 0.42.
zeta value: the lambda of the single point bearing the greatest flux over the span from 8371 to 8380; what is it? 8373.59 Angstrom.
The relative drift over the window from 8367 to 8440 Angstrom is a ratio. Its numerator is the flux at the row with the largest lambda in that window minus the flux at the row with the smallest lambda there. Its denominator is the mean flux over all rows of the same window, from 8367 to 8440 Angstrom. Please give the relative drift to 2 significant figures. -0.14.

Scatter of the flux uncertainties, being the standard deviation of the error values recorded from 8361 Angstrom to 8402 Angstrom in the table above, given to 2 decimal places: 0.10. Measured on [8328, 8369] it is 0.15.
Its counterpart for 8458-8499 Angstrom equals 0.09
